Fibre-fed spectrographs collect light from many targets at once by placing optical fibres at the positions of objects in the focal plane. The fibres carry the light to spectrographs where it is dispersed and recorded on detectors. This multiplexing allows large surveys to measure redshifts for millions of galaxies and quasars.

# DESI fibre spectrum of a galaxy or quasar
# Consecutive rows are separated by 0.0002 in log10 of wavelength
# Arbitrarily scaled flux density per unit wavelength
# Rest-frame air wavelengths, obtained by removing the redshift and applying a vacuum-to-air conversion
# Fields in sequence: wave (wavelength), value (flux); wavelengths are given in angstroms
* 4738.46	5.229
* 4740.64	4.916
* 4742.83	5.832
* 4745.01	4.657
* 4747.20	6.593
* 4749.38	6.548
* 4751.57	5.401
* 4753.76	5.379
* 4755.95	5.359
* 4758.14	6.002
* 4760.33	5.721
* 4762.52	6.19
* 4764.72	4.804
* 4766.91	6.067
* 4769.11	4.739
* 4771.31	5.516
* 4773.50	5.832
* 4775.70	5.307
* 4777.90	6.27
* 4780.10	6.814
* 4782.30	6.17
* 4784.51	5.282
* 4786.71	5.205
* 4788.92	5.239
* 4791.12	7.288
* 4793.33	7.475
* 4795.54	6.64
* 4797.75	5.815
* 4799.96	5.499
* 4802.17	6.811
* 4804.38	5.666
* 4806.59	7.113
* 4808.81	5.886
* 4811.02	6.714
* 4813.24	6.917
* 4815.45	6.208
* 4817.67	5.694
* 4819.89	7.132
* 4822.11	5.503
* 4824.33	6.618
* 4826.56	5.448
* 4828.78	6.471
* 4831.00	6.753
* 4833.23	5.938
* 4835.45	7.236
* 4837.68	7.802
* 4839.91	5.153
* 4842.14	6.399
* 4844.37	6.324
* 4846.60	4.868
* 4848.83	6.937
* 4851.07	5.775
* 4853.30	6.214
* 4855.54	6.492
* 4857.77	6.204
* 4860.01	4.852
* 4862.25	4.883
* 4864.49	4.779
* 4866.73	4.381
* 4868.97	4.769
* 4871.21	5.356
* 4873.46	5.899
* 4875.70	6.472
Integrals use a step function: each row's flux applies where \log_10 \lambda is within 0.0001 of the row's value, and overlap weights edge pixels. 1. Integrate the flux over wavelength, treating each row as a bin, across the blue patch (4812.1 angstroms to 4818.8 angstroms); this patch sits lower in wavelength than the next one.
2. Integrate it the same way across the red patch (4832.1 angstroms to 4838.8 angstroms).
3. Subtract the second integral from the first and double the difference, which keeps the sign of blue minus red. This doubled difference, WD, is -10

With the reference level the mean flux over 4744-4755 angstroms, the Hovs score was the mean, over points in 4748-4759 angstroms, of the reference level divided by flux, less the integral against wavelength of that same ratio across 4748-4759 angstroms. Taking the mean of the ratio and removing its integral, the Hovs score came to -10.0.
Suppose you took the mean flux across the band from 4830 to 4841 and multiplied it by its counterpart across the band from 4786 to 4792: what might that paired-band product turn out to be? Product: 39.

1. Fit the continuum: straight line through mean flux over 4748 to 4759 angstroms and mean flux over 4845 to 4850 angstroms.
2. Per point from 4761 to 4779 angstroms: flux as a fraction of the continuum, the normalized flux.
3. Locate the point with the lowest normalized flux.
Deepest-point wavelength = 4769.11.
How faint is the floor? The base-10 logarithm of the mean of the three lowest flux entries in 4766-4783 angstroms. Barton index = 0.715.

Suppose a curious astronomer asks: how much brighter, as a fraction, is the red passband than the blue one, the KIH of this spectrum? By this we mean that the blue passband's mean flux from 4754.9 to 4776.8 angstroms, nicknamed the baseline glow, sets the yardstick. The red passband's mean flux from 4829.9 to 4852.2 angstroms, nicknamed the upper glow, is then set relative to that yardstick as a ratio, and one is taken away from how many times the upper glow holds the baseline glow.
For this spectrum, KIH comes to 0.14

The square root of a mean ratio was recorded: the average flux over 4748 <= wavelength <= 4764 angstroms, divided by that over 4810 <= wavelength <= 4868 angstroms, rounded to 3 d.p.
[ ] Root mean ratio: 0.978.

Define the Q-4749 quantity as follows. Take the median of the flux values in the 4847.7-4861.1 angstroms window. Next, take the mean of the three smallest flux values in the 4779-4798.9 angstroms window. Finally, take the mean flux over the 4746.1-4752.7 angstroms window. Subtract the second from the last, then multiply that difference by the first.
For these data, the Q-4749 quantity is 5.8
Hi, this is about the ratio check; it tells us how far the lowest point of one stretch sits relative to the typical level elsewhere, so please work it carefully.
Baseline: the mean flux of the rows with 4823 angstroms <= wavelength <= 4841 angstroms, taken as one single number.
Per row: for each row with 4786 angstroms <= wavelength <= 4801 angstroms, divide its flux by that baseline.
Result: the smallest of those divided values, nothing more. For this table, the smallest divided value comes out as 0.81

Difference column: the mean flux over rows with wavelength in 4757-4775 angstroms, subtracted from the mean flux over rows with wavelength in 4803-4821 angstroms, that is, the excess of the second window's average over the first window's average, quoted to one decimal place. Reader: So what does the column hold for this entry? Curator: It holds 0.8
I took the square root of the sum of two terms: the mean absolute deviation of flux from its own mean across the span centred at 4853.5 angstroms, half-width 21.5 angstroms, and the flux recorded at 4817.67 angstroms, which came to 2.54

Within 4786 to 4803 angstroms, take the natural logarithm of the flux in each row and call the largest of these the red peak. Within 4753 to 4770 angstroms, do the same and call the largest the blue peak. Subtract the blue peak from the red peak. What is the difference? 0.19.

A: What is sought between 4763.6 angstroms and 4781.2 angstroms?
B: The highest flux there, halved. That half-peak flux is 3.4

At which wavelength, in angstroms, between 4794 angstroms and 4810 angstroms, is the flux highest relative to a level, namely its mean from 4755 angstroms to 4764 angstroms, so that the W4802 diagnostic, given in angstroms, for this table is 4806.59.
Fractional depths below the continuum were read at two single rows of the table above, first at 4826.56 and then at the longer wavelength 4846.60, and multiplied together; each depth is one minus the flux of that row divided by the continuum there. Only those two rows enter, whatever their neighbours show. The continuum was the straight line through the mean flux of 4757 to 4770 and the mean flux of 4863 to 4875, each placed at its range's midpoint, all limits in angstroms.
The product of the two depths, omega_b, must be -0.002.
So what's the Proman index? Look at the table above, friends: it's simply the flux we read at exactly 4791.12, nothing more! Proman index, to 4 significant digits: 7.288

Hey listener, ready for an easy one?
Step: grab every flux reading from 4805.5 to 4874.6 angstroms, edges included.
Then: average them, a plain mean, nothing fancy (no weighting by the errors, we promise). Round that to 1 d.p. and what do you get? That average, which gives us 6.0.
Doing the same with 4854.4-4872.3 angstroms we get 5.2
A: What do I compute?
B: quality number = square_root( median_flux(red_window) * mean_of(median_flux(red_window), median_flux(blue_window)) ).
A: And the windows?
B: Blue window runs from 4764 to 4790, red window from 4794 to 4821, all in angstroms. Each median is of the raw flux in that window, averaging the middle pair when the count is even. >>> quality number 6.17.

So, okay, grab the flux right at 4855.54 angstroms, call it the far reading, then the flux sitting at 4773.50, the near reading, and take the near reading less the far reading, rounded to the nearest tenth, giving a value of -0.7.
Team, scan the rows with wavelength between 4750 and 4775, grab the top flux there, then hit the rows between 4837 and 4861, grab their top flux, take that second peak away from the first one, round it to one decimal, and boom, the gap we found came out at -1.6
